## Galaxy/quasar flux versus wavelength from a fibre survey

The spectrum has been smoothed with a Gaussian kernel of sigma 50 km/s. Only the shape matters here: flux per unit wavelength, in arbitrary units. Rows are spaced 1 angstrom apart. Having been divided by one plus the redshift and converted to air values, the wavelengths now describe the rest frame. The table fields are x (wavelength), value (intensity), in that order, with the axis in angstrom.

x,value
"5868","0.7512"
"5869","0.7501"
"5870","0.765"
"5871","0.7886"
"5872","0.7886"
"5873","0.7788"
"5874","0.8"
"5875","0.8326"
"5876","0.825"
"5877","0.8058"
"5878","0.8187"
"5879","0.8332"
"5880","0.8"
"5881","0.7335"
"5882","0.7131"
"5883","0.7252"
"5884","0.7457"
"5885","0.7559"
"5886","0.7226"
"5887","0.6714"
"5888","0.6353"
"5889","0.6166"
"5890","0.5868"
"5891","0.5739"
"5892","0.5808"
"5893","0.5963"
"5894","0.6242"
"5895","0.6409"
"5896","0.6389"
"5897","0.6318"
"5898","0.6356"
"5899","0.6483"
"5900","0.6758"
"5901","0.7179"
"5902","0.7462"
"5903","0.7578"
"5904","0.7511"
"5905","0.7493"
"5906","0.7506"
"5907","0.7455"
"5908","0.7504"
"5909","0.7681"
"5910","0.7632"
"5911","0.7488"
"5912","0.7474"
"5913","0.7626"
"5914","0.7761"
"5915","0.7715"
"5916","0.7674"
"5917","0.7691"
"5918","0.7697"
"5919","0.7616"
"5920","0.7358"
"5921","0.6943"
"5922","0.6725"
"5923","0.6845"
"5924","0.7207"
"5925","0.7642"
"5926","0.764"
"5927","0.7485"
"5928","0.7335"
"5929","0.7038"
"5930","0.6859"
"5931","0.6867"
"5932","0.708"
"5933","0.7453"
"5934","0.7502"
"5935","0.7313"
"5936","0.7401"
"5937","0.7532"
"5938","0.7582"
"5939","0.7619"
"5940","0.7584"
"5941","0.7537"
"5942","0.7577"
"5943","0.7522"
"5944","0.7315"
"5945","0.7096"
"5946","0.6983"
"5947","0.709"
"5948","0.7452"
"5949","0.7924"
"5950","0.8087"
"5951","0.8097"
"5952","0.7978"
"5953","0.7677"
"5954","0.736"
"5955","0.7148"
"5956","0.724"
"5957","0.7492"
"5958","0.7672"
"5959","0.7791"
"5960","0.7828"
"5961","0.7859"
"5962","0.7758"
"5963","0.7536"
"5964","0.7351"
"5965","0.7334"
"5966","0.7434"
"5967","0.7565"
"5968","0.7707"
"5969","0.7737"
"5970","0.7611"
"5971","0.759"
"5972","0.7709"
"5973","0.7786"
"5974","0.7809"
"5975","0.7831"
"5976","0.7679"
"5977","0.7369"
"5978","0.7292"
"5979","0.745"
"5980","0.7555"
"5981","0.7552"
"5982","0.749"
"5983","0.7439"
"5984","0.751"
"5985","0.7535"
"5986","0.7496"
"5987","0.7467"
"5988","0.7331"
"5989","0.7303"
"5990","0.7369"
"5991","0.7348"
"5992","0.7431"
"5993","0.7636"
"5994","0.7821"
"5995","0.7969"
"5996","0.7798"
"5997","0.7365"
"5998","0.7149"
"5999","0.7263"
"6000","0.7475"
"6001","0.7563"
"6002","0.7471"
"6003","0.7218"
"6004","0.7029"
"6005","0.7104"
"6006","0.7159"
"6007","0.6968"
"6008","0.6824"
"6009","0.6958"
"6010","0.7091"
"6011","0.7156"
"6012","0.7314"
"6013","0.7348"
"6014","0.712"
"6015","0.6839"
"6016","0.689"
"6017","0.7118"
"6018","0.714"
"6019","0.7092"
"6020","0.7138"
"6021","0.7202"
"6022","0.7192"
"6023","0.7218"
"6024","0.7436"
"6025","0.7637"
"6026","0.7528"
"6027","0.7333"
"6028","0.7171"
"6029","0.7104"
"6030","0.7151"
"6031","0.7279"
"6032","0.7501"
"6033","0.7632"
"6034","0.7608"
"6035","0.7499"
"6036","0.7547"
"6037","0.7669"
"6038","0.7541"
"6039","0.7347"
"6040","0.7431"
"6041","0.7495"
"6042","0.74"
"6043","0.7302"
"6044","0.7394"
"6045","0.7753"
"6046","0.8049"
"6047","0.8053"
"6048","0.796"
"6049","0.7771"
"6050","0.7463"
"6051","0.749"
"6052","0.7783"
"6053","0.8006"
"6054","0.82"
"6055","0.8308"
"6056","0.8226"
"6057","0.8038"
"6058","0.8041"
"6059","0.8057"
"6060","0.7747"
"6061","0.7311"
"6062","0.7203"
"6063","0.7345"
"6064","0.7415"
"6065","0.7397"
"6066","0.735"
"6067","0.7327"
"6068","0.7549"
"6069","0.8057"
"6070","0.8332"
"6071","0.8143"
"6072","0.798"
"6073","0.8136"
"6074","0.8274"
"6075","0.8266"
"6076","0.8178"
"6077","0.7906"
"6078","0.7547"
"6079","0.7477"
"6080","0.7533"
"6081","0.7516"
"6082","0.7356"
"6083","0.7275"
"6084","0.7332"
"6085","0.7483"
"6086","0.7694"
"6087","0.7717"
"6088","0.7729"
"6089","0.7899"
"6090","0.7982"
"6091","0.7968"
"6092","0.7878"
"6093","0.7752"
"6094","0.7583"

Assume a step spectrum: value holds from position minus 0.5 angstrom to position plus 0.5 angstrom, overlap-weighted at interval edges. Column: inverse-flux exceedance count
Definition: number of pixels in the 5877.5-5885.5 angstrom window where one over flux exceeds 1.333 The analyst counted 4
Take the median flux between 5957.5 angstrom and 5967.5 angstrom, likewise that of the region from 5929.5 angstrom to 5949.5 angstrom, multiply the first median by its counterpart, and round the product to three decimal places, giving 0.568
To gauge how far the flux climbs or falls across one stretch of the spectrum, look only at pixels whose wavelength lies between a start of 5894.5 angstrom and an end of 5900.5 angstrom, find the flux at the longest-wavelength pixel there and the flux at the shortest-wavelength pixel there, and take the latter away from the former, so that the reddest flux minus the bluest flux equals 0.035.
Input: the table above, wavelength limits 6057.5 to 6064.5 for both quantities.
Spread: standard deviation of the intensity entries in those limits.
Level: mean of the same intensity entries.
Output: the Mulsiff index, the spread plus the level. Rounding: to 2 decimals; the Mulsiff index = 0.79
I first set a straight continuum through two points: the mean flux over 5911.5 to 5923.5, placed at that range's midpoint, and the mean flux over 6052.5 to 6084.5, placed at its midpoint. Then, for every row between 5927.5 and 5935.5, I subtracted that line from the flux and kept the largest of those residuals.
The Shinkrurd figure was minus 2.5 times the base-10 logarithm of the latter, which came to 6.1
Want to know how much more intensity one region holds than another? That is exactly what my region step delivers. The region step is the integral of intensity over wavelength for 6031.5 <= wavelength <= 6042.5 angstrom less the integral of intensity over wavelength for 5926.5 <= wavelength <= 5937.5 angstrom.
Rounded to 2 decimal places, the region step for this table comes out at 0.28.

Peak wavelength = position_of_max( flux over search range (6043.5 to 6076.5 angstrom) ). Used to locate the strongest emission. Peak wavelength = 6070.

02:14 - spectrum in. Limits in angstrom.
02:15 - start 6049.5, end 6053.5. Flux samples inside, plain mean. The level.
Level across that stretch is 0.77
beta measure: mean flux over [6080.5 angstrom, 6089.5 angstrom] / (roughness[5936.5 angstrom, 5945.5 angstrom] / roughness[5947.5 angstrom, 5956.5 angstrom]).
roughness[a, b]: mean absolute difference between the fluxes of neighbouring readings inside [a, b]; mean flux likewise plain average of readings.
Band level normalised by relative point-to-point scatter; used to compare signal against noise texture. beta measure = 1.8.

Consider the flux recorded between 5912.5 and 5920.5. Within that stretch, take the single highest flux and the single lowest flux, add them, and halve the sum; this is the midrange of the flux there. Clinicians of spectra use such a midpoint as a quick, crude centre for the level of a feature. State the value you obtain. 0.756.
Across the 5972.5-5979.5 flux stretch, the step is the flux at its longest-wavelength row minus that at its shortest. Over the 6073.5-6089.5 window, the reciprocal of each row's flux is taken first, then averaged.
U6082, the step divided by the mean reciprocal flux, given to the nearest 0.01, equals -0.03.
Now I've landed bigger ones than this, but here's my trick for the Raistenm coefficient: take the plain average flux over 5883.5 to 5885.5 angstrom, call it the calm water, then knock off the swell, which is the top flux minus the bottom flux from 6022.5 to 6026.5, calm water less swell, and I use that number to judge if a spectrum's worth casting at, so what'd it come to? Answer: 0.71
